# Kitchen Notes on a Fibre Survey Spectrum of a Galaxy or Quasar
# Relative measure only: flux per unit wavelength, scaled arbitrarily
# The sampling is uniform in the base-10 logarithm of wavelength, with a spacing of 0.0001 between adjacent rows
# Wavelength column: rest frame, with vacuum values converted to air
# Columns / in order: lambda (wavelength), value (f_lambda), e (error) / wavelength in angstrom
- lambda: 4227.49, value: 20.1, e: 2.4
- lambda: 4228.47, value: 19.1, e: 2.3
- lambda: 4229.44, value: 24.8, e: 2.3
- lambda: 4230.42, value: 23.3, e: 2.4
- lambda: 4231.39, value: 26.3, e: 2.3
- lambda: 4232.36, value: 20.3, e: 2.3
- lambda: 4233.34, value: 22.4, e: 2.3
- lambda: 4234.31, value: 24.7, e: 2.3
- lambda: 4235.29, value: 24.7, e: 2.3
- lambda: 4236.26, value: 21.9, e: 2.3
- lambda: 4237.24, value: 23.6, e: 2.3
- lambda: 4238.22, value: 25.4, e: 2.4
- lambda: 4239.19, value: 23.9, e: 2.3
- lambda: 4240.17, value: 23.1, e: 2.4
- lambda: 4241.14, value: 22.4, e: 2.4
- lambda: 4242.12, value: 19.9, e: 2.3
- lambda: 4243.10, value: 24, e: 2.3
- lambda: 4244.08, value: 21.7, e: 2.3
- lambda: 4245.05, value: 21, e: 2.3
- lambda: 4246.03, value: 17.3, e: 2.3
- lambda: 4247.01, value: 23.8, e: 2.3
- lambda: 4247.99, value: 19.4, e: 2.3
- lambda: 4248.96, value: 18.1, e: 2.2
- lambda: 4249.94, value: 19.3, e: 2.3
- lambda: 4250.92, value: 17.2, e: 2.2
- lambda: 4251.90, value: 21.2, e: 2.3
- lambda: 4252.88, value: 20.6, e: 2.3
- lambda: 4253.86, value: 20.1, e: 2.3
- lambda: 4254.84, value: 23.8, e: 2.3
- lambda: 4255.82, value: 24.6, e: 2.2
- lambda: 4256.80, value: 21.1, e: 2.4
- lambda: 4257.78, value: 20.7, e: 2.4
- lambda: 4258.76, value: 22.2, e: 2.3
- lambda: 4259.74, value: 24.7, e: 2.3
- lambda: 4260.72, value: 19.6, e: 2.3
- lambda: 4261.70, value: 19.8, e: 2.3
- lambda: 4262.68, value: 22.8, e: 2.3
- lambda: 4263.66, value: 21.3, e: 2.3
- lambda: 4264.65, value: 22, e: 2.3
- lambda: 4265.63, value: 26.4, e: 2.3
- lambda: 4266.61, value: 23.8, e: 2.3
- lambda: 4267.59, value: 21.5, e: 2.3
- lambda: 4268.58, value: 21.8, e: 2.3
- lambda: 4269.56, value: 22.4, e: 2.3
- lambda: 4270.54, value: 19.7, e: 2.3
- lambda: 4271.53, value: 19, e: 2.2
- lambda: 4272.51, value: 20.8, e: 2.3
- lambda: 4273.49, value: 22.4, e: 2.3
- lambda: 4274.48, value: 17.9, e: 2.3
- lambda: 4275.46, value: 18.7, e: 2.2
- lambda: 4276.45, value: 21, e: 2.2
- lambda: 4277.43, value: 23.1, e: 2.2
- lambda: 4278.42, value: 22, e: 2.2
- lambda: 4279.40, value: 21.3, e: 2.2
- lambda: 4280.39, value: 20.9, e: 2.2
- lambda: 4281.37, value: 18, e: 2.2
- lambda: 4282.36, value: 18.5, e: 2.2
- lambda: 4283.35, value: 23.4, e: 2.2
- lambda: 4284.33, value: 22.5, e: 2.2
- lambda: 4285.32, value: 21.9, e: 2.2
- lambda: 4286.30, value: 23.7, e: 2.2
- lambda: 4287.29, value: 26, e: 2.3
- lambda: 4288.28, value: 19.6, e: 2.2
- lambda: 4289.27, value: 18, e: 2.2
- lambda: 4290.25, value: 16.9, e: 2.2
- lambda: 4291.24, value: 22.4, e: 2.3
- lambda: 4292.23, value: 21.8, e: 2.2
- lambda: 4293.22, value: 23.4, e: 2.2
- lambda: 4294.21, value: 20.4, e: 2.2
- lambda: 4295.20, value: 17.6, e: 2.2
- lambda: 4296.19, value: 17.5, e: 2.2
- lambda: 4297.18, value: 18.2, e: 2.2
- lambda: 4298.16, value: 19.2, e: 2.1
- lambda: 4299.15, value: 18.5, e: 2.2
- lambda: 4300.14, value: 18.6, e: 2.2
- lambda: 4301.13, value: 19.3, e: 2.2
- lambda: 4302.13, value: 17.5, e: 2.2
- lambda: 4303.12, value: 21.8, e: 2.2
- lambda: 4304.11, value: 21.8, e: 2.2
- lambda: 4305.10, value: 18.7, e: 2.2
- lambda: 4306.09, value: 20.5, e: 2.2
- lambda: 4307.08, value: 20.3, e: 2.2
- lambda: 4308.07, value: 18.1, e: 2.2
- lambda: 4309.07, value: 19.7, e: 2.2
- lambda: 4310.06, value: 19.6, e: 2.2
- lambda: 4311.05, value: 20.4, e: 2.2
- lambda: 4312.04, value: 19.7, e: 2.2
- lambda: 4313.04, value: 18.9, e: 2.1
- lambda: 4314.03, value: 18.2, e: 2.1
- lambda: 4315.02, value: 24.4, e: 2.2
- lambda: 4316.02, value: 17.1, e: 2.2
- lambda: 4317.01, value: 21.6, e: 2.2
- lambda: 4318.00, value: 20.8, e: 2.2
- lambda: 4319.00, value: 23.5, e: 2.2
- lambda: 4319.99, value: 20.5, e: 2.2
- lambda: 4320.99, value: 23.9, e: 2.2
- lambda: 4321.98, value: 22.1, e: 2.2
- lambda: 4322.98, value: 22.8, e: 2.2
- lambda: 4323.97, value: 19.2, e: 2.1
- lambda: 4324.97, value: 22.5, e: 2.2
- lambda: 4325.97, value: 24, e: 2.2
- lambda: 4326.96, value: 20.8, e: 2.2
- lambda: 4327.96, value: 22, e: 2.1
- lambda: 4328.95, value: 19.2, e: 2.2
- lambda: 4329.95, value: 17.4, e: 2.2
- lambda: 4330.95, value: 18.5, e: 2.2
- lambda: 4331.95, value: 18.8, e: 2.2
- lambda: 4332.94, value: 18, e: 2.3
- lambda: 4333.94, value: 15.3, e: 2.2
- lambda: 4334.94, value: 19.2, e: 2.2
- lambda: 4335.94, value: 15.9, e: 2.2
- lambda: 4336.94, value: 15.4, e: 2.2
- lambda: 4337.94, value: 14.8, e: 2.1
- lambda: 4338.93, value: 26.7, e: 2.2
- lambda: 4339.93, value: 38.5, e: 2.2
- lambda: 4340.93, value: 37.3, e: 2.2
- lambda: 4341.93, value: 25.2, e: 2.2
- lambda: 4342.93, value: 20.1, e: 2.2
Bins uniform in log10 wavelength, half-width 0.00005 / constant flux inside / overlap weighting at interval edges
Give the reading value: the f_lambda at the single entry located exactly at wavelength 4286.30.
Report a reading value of 23.7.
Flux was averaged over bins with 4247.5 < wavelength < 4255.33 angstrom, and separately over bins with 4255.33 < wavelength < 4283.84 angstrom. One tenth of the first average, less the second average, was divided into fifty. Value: -2.57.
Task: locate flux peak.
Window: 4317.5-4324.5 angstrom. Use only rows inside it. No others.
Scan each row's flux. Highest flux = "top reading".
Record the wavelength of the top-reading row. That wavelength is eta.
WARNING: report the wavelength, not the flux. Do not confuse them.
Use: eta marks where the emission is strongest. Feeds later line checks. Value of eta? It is 4320.99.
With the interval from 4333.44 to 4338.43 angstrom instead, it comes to 4334.94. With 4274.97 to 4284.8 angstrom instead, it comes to 4283.35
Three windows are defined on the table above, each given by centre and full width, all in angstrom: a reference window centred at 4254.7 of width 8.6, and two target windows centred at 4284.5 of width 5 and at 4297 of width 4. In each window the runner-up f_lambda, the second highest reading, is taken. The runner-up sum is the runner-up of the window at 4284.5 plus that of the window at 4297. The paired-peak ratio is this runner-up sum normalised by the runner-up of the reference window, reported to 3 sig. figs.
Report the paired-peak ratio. 1.75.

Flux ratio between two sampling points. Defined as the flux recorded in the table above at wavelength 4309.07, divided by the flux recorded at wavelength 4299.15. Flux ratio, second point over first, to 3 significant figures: 1.06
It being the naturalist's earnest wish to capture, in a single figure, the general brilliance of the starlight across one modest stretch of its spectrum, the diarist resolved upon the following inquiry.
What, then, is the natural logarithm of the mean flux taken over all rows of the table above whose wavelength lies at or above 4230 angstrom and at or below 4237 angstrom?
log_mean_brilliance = 3.15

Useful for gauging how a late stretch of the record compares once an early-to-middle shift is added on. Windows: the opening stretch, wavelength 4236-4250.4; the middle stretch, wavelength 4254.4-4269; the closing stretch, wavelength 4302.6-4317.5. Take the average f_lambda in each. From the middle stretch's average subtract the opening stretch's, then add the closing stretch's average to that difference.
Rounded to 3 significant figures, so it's 20.8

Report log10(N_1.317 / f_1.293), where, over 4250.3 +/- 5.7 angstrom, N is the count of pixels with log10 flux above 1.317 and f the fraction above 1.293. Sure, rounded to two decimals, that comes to 0.93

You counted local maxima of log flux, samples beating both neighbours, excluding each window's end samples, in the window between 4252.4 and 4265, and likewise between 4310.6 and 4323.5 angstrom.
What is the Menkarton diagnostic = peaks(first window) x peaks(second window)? 12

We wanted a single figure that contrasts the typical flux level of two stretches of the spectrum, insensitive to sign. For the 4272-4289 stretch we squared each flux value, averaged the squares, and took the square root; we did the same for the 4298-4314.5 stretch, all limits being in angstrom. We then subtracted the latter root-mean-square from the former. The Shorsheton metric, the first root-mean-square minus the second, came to 1.9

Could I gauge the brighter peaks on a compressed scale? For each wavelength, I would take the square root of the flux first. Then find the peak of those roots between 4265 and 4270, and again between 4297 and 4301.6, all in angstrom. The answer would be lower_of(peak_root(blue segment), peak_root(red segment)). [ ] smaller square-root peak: 4.39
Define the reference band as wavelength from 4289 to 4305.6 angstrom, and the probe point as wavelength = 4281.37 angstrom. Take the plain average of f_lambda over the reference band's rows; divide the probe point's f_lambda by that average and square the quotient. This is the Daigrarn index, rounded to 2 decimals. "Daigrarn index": 0.85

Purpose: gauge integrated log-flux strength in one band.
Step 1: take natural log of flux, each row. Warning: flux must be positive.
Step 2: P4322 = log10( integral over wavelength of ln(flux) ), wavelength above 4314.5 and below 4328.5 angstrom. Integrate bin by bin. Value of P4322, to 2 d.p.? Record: 1.63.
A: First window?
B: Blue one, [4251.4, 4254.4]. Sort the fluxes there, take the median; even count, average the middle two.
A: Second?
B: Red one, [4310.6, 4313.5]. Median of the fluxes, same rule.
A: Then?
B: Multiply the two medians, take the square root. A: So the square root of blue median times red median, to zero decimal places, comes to 20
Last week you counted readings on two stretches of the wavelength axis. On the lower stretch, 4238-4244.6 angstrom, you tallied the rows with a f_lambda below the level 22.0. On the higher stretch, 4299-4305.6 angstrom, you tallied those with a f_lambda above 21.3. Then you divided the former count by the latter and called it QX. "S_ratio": 1.00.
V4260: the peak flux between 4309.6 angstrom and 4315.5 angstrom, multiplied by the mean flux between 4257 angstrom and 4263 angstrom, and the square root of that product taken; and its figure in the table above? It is 23.0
